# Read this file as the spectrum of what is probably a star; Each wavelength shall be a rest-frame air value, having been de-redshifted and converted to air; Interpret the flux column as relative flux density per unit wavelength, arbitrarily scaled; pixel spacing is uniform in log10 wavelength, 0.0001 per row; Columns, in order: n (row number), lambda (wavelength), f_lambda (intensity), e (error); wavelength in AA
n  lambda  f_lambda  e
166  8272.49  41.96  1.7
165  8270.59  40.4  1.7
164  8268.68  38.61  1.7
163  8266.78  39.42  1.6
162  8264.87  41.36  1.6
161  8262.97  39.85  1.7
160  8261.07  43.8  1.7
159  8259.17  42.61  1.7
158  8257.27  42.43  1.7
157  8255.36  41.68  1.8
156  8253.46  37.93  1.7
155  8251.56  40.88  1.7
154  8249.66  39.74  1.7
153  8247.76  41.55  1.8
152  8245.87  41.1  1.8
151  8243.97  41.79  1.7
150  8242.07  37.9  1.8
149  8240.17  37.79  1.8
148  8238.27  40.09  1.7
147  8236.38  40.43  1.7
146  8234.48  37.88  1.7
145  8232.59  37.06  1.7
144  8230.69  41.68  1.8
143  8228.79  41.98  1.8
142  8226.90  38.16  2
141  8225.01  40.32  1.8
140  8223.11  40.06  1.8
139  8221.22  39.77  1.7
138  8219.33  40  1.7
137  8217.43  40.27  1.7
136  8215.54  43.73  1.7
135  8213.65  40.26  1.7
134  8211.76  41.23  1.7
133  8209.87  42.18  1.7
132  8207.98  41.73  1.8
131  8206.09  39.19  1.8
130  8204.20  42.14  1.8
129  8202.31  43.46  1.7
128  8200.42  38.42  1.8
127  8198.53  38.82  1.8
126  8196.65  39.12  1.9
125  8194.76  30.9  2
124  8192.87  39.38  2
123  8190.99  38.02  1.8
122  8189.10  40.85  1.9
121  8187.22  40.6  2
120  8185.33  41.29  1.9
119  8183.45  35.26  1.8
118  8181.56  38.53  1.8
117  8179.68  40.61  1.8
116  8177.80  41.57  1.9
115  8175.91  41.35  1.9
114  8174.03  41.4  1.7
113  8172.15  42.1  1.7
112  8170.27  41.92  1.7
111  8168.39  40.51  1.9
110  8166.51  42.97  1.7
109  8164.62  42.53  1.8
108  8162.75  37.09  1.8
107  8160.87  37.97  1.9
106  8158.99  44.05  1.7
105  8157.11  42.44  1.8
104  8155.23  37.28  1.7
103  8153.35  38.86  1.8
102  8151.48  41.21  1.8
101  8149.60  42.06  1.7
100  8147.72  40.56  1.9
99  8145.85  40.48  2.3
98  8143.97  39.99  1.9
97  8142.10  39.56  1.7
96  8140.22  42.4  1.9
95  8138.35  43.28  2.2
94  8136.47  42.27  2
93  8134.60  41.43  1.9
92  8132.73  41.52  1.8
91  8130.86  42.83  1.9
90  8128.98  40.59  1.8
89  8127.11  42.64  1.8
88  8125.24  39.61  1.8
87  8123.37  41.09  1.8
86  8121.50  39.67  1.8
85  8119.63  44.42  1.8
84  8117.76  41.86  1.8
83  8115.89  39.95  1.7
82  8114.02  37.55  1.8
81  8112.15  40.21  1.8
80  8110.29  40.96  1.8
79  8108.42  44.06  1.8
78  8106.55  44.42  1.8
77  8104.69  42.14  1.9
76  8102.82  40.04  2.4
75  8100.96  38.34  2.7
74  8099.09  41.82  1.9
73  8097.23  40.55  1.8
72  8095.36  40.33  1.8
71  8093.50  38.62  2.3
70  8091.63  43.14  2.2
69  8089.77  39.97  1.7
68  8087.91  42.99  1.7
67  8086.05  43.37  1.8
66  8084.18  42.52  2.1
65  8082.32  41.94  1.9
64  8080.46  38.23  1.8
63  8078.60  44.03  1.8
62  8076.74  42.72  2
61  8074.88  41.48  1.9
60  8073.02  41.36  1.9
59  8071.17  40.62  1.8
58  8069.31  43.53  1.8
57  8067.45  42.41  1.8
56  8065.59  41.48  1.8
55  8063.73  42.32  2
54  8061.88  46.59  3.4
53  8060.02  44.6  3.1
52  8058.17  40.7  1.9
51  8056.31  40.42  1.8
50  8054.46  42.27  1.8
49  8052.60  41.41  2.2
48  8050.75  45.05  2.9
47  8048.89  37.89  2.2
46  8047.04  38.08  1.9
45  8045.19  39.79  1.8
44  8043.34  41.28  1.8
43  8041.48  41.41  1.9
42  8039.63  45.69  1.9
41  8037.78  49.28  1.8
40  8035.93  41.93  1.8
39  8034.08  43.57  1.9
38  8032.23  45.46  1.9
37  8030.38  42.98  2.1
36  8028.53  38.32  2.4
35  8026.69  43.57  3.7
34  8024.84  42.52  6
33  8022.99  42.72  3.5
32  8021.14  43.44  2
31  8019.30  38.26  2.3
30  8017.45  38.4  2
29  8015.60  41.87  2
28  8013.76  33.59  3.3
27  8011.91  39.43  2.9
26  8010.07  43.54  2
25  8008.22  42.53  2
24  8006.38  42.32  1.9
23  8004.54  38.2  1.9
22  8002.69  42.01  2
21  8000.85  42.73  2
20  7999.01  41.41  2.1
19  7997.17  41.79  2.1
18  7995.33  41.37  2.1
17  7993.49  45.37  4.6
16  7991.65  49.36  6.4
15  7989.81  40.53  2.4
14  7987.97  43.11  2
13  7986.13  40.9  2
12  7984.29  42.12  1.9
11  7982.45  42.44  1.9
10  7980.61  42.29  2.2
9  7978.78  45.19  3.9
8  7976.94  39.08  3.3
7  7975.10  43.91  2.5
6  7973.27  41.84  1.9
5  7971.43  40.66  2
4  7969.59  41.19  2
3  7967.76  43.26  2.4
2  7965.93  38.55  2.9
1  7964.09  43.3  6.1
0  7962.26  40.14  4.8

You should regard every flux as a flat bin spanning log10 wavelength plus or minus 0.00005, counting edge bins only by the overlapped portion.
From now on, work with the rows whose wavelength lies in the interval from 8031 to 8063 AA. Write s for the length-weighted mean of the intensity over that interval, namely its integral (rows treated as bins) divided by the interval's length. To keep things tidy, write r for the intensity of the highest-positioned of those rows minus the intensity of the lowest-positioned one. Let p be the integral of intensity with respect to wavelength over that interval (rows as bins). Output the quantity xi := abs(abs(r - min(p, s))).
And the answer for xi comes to 41.5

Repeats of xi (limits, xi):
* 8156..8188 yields 42.5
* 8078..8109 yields 41.5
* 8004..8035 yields 35.9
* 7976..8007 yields 39.1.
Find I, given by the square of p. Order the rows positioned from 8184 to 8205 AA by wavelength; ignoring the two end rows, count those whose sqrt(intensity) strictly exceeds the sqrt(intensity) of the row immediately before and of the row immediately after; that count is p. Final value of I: 16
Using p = 4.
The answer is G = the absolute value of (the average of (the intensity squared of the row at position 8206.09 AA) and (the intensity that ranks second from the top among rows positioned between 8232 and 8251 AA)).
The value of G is 789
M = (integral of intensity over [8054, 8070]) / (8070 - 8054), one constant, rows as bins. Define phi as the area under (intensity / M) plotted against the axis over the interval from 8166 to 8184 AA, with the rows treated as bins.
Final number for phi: 17.1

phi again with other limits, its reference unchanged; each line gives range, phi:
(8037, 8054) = 16.8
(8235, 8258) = 21.7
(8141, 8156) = 14.1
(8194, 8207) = 11.9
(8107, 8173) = 63.5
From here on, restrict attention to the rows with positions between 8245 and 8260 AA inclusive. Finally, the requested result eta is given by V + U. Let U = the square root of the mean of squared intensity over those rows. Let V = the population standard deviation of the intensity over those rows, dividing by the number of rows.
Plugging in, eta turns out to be 42.4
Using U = 41.0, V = 1.4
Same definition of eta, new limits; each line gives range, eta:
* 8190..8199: 40.6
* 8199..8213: 42.9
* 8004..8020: 42.8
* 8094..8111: 43.3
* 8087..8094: 43.2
